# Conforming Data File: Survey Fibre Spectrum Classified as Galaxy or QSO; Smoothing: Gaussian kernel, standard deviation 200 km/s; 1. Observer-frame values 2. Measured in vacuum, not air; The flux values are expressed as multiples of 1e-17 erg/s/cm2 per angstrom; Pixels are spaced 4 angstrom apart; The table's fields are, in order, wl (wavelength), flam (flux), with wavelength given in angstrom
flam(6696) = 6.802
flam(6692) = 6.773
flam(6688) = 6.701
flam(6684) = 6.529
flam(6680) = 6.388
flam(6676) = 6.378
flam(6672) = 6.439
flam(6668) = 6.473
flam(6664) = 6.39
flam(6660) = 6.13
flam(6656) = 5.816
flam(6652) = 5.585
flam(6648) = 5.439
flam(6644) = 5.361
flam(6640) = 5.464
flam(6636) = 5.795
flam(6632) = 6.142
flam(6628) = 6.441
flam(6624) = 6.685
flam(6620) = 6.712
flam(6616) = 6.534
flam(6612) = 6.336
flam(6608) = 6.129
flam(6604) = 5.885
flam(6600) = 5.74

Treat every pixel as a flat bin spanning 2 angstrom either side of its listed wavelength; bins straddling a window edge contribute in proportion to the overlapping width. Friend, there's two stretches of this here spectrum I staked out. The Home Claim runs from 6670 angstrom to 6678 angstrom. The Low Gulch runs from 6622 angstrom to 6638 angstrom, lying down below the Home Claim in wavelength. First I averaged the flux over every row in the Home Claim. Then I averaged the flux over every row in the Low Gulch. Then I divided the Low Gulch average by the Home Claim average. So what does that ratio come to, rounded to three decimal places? 0.978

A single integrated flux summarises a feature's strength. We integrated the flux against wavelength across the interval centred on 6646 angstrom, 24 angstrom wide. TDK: 134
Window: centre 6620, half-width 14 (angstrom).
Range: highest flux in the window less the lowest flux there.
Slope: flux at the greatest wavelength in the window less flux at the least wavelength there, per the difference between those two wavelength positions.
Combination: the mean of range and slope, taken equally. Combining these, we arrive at 0.29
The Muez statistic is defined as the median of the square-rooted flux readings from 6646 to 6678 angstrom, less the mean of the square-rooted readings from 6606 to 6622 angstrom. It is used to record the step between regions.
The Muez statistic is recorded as -0.034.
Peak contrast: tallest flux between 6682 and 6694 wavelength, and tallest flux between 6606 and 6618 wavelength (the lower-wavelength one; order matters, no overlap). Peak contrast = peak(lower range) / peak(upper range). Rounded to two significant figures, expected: 0.96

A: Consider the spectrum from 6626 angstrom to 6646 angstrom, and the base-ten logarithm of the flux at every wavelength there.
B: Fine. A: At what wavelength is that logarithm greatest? 6628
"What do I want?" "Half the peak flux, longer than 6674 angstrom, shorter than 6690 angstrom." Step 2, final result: 3.35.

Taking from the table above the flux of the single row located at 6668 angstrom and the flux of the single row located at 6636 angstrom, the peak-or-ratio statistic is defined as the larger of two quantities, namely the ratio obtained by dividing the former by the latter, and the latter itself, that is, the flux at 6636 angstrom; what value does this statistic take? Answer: 5.8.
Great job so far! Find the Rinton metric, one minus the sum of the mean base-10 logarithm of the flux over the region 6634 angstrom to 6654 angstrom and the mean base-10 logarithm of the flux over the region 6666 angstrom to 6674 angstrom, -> -0.552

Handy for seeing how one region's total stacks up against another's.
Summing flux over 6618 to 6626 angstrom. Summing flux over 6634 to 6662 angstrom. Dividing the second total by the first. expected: 3.0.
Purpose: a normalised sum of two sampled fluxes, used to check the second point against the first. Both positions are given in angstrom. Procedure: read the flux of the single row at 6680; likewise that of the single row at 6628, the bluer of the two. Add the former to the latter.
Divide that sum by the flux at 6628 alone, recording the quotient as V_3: 1.99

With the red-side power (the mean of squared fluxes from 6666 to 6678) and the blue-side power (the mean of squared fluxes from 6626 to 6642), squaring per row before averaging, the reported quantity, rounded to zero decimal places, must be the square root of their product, 38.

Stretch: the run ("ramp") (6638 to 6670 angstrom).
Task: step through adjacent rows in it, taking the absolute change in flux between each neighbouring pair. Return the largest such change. 0.31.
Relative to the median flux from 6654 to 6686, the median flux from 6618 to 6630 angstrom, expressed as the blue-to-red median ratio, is 1.05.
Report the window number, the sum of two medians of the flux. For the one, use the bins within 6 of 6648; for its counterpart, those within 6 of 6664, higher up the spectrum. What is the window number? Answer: 11.8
